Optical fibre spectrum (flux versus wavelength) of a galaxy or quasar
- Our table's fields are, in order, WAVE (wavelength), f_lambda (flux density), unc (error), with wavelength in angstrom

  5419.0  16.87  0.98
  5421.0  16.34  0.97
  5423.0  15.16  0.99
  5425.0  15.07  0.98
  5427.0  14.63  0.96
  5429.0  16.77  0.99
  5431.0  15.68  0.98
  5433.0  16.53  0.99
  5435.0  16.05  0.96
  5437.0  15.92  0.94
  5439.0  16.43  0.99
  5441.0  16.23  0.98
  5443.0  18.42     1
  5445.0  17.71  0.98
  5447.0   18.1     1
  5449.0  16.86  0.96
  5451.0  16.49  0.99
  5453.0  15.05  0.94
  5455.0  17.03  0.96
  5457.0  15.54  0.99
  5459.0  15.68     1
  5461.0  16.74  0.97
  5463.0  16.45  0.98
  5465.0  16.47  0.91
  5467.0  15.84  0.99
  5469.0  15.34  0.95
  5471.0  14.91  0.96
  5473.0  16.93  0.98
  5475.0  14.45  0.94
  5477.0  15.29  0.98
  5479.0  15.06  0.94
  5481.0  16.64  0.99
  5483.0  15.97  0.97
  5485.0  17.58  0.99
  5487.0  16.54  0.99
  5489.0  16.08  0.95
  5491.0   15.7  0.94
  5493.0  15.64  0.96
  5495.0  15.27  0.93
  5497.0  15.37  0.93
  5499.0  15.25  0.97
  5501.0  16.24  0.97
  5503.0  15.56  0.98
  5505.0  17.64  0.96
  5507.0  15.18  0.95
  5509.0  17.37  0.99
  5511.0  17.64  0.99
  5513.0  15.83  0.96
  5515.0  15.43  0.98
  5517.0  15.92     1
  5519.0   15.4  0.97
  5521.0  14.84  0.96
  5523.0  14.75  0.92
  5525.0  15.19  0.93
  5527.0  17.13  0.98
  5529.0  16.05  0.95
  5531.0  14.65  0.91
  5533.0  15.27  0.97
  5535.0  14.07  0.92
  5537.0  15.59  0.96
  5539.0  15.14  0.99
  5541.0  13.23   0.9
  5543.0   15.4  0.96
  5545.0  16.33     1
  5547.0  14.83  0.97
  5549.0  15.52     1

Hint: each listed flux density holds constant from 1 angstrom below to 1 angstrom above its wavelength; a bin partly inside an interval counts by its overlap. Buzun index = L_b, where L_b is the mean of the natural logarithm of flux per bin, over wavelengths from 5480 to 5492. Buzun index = 2.80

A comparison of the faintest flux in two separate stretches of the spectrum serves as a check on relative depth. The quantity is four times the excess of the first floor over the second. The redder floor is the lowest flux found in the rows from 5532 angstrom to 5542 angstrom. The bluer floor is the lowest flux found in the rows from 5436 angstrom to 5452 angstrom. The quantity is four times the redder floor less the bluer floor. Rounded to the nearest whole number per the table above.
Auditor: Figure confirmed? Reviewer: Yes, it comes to -11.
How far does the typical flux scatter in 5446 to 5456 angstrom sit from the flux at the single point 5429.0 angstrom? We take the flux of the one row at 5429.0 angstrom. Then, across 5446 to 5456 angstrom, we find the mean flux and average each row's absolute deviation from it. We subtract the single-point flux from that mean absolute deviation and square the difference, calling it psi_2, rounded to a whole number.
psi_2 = 257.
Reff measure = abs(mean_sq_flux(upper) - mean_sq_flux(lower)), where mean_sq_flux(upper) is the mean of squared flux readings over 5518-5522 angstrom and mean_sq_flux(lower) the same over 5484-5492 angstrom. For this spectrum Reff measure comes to 43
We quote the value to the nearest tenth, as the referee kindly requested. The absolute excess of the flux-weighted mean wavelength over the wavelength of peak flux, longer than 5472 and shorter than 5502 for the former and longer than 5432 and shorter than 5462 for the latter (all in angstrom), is 44.0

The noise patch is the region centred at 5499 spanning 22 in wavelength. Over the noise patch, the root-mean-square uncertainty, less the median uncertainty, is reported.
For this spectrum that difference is -0.0025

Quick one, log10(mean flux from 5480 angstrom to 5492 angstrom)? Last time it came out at 1.22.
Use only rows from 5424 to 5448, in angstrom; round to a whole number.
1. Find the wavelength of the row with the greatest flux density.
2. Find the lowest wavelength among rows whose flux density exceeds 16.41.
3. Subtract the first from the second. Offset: -14 angstrom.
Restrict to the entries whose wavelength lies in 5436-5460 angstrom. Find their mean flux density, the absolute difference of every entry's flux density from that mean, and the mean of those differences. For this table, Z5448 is 0.84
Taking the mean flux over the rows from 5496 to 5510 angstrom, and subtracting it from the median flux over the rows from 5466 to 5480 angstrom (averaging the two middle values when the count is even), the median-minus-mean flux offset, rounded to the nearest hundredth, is -0.80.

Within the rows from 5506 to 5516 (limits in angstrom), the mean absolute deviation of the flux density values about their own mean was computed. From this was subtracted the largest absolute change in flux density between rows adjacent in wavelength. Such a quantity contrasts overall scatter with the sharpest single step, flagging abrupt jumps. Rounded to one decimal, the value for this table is -1.2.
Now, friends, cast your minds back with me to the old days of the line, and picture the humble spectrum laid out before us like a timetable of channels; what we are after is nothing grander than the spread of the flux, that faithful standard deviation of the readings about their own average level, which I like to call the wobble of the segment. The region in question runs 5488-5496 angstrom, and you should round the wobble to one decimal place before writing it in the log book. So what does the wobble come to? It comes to 0.3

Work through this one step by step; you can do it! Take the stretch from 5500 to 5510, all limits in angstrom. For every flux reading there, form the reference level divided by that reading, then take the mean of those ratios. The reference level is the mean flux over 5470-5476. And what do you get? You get 0.94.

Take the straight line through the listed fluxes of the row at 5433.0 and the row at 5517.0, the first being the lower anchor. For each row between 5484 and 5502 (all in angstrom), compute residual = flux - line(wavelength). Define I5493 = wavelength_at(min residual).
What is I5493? 5495.0 angstrom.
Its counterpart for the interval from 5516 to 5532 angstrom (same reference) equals 5531.0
